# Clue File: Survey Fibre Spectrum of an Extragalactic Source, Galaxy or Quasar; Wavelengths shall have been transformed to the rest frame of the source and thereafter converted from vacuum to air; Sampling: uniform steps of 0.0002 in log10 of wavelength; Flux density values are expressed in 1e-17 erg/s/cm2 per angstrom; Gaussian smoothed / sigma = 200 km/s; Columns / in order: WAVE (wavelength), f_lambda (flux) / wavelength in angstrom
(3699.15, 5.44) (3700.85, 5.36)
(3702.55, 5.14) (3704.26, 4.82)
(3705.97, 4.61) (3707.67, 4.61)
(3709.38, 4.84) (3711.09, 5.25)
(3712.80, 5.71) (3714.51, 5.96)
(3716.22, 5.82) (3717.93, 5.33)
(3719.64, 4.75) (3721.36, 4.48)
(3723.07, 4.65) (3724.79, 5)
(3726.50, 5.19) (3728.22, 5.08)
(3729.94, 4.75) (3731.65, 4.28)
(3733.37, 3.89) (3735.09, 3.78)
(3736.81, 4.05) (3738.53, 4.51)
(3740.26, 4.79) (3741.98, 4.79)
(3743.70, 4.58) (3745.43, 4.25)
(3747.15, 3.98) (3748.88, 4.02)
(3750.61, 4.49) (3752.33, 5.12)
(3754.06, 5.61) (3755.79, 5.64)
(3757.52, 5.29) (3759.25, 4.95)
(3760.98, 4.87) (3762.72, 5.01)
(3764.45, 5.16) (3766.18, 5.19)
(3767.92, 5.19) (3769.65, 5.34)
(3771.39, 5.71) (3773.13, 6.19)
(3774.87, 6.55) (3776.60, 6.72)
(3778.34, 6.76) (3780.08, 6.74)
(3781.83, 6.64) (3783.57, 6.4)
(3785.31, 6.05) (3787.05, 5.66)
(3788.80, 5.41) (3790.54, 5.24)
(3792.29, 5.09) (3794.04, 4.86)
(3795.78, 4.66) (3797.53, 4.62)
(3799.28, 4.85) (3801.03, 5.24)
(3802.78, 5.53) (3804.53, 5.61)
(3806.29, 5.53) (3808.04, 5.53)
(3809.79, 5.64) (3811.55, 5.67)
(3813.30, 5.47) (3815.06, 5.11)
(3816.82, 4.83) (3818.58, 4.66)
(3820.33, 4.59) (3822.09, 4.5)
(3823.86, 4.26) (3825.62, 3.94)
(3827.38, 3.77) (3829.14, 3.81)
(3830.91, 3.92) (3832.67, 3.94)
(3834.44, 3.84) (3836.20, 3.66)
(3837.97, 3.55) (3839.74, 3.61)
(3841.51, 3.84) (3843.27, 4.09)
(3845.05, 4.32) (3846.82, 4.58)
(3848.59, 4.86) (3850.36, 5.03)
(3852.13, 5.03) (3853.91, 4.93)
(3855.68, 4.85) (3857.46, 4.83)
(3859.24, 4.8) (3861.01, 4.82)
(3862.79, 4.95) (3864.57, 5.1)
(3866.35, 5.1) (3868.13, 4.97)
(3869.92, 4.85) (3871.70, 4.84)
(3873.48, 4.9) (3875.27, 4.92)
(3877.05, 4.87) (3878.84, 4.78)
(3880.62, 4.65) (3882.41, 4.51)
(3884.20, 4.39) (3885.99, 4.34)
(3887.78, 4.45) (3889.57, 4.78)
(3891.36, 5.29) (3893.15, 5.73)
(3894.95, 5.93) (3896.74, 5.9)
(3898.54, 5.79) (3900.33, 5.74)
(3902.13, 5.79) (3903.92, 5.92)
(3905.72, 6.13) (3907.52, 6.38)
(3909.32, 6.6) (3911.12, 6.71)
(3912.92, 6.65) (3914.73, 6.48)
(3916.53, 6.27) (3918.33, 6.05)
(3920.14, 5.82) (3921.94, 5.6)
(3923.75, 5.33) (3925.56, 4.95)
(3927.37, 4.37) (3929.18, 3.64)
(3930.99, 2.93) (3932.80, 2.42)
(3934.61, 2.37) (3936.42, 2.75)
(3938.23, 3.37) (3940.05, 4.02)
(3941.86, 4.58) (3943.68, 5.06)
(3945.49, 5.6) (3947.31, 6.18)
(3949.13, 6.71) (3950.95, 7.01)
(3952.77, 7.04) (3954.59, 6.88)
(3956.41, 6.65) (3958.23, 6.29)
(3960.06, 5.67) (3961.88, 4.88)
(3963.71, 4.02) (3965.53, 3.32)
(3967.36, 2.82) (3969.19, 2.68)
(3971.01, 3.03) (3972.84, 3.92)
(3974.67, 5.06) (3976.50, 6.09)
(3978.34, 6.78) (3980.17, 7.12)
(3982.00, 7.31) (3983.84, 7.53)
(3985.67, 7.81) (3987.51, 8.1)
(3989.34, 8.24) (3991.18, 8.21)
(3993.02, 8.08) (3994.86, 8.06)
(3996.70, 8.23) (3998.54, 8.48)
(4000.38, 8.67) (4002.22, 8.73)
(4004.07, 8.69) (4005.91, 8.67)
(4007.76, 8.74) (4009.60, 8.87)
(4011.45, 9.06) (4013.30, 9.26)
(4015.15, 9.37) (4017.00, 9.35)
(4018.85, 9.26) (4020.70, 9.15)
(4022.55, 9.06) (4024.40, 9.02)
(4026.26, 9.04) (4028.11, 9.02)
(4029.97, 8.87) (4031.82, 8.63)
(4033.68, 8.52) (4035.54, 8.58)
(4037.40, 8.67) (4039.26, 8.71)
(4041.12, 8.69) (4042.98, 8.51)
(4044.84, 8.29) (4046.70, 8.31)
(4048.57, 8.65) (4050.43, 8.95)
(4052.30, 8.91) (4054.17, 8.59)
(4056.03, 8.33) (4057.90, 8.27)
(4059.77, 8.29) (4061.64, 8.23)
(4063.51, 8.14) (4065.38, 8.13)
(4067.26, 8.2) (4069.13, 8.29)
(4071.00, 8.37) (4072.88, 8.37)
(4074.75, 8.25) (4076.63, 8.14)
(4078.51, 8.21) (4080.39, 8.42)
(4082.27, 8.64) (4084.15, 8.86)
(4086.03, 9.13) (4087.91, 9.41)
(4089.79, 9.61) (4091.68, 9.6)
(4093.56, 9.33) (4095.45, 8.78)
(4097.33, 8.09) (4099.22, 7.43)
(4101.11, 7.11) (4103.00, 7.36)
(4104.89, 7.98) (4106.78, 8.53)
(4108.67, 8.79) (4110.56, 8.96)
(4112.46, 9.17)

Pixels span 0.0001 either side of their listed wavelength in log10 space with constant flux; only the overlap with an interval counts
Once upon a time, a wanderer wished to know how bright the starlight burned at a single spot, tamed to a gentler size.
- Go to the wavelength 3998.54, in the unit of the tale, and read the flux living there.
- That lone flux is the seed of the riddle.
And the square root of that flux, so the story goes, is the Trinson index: 2.9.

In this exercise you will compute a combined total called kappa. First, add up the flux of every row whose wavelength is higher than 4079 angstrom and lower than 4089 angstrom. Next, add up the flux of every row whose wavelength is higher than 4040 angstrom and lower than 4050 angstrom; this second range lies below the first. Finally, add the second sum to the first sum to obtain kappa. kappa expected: 87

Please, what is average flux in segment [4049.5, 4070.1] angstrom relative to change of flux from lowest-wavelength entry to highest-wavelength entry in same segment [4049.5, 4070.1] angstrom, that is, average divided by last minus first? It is -13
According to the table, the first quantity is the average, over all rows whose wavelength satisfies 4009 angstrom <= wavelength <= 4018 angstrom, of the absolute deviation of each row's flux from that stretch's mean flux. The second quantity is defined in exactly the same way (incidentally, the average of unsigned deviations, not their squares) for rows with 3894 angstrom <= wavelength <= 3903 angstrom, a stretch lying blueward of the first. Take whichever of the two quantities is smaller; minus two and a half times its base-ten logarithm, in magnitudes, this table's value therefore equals 2.9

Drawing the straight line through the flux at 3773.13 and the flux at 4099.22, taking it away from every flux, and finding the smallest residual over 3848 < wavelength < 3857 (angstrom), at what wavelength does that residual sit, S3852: 3855.68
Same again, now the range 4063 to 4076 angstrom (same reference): 4065.38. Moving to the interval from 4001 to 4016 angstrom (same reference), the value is 4005.91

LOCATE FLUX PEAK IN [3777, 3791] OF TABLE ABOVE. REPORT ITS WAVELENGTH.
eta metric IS 3778.34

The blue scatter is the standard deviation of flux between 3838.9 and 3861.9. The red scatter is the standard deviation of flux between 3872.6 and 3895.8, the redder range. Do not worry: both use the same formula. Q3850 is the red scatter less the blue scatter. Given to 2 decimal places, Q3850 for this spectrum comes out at 0.02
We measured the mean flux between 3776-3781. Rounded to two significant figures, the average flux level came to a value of 6.7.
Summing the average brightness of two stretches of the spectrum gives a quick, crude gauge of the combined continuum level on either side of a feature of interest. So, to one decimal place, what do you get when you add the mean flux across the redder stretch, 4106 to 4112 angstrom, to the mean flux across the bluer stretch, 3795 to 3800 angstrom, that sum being 13.5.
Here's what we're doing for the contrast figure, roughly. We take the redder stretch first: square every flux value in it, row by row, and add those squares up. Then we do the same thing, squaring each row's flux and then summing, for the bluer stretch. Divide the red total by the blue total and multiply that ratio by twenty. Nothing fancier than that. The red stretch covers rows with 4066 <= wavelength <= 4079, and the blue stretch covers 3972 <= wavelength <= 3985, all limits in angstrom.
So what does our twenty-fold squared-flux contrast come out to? 34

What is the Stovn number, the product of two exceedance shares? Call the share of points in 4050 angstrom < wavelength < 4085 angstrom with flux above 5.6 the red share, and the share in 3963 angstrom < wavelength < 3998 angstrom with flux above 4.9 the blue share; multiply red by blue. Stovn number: 0.7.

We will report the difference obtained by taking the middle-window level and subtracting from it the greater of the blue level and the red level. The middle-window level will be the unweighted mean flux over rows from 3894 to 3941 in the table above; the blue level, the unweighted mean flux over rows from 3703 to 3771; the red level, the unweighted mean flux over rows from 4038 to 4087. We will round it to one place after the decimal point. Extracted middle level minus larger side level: -3.3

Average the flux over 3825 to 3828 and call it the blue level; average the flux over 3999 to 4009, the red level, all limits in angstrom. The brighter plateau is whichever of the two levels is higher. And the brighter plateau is 9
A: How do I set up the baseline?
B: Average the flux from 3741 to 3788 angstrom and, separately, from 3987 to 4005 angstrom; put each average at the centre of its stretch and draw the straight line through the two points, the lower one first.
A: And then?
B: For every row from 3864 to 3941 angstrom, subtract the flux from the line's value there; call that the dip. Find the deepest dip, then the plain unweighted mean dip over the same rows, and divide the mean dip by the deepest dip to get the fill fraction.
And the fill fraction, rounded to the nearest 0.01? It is 0.41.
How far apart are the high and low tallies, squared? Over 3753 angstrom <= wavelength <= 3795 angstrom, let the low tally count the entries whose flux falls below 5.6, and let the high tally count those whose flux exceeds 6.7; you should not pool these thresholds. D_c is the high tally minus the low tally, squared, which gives 81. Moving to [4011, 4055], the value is 576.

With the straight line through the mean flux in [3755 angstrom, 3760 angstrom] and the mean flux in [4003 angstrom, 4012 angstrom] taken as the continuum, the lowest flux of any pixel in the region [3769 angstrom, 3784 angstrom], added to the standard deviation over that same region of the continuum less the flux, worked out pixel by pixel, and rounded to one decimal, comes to 5.8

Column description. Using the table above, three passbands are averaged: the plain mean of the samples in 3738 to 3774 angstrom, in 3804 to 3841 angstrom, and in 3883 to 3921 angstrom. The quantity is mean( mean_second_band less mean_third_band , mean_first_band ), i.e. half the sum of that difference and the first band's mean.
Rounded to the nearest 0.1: 1.9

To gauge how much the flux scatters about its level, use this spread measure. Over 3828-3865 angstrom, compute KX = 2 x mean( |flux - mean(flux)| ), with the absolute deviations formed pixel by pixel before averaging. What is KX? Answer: 1.0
